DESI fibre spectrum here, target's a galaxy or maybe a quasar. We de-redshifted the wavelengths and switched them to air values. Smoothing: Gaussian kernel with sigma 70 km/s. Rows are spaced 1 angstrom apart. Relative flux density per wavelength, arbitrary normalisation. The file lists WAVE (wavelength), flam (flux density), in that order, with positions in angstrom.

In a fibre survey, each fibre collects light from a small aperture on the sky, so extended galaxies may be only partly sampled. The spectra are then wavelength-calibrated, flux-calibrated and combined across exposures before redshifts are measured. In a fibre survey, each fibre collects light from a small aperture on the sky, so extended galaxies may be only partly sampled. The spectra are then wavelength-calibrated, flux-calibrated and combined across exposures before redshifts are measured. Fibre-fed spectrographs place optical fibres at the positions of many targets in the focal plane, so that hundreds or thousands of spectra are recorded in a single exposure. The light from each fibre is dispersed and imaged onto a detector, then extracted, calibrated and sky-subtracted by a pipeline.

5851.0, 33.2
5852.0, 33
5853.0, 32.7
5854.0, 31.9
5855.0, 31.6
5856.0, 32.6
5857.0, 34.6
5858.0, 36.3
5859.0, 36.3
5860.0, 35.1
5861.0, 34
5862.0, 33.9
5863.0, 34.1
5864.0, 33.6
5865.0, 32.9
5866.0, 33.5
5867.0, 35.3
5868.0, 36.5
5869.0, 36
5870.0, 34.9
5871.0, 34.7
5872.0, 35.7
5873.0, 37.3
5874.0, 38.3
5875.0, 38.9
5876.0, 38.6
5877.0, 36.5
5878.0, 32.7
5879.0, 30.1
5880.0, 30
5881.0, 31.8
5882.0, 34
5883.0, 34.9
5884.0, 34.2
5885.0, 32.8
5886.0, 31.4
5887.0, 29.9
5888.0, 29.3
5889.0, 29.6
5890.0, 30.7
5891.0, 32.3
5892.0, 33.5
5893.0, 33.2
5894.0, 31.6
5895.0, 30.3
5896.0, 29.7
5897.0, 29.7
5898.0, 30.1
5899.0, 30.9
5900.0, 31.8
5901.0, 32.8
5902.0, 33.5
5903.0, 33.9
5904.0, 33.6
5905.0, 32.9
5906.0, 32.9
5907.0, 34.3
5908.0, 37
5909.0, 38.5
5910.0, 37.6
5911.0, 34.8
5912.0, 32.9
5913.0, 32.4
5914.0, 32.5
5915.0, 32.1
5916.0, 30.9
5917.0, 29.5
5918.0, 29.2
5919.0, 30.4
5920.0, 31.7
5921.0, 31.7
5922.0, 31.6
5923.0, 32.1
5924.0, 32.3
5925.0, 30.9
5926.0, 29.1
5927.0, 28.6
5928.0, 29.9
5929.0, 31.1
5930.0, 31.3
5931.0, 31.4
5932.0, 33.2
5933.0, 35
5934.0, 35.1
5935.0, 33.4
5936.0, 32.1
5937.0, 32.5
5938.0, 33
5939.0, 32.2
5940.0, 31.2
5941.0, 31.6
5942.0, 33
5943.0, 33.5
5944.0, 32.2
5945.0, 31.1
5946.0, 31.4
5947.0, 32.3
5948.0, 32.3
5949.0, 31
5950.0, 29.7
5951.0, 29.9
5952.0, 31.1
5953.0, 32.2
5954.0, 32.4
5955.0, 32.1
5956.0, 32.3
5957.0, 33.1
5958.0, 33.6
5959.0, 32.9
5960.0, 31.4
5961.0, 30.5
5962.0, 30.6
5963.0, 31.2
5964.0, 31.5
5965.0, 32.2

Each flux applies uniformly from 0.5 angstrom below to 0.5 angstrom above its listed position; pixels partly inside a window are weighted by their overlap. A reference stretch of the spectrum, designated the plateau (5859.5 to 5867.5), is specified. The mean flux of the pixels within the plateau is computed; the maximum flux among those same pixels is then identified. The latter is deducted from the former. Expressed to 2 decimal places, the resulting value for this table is -1.25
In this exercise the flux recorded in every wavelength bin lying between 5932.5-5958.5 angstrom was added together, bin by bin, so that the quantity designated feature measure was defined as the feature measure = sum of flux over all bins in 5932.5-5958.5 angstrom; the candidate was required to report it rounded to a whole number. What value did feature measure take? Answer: 839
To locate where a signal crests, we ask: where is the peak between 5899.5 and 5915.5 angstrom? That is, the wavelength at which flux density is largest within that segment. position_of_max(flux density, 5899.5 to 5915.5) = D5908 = 5909.0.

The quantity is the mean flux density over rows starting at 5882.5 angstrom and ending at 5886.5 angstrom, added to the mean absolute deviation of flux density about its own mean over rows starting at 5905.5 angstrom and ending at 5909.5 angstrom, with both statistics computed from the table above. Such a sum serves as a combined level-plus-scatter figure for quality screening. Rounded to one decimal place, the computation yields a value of 35.4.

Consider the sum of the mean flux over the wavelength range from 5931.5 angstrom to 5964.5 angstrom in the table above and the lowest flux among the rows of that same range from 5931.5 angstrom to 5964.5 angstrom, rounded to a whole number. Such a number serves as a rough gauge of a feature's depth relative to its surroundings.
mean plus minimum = 62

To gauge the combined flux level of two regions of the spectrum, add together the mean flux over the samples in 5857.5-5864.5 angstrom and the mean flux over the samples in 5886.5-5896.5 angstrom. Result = 65.8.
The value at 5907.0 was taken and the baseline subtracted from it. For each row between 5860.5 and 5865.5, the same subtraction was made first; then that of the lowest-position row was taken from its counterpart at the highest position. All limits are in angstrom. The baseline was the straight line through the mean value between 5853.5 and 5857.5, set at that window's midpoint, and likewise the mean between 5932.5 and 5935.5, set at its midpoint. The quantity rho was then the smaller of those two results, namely -1.2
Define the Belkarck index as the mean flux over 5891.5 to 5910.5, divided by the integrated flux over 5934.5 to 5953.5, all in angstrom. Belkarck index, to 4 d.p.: 0.0546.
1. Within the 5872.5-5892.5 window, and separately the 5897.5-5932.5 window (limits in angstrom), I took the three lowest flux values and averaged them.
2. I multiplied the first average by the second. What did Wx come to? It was 857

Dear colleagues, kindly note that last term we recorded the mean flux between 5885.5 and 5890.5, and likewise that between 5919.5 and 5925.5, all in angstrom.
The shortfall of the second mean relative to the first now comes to -1.5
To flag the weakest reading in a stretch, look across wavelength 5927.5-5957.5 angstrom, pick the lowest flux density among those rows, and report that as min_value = 29.7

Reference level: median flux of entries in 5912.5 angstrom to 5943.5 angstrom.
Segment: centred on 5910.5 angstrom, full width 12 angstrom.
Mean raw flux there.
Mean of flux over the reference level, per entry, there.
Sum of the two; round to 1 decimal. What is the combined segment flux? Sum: 35.1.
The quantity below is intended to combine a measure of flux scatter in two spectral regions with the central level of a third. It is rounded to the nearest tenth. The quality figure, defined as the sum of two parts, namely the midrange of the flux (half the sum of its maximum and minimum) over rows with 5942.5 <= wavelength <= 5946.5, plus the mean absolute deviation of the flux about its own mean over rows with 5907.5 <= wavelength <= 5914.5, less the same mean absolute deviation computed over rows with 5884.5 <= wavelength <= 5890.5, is 33.5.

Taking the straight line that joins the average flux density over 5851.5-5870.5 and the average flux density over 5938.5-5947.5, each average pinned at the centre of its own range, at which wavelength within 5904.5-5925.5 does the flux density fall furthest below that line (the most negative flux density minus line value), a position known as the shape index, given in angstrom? 5918.0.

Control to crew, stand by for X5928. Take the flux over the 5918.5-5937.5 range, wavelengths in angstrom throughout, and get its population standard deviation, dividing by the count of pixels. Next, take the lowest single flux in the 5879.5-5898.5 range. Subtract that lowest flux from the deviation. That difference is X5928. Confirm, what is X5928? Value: -27.7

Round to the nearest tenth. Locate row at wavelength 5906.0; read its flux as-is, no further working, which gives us 32.9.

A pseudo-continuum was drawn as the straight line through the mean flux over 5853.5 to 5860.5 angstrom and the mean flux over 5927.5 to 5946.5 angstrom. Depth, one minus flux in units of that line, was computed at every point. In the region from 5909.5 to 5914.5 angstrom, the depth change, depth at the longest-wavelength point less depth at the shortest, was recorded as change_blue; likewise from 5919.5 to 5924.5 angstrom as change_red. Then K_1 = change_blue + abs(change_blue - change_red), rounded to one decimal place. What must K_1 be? 0.3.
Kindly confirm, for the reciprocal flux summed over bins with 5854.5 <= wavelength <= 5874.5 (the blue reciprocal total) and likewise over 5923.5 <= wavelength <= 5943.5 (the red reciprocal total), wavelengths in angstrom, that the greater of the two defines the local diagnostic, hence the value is 0.6263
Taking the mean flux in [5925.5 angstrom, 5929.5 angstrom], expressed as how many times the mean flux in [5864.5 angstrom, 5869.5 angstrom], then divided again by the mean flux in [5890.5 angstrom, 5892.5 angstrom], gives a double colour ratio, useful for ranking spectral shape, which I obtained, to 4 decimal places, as 0.0259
